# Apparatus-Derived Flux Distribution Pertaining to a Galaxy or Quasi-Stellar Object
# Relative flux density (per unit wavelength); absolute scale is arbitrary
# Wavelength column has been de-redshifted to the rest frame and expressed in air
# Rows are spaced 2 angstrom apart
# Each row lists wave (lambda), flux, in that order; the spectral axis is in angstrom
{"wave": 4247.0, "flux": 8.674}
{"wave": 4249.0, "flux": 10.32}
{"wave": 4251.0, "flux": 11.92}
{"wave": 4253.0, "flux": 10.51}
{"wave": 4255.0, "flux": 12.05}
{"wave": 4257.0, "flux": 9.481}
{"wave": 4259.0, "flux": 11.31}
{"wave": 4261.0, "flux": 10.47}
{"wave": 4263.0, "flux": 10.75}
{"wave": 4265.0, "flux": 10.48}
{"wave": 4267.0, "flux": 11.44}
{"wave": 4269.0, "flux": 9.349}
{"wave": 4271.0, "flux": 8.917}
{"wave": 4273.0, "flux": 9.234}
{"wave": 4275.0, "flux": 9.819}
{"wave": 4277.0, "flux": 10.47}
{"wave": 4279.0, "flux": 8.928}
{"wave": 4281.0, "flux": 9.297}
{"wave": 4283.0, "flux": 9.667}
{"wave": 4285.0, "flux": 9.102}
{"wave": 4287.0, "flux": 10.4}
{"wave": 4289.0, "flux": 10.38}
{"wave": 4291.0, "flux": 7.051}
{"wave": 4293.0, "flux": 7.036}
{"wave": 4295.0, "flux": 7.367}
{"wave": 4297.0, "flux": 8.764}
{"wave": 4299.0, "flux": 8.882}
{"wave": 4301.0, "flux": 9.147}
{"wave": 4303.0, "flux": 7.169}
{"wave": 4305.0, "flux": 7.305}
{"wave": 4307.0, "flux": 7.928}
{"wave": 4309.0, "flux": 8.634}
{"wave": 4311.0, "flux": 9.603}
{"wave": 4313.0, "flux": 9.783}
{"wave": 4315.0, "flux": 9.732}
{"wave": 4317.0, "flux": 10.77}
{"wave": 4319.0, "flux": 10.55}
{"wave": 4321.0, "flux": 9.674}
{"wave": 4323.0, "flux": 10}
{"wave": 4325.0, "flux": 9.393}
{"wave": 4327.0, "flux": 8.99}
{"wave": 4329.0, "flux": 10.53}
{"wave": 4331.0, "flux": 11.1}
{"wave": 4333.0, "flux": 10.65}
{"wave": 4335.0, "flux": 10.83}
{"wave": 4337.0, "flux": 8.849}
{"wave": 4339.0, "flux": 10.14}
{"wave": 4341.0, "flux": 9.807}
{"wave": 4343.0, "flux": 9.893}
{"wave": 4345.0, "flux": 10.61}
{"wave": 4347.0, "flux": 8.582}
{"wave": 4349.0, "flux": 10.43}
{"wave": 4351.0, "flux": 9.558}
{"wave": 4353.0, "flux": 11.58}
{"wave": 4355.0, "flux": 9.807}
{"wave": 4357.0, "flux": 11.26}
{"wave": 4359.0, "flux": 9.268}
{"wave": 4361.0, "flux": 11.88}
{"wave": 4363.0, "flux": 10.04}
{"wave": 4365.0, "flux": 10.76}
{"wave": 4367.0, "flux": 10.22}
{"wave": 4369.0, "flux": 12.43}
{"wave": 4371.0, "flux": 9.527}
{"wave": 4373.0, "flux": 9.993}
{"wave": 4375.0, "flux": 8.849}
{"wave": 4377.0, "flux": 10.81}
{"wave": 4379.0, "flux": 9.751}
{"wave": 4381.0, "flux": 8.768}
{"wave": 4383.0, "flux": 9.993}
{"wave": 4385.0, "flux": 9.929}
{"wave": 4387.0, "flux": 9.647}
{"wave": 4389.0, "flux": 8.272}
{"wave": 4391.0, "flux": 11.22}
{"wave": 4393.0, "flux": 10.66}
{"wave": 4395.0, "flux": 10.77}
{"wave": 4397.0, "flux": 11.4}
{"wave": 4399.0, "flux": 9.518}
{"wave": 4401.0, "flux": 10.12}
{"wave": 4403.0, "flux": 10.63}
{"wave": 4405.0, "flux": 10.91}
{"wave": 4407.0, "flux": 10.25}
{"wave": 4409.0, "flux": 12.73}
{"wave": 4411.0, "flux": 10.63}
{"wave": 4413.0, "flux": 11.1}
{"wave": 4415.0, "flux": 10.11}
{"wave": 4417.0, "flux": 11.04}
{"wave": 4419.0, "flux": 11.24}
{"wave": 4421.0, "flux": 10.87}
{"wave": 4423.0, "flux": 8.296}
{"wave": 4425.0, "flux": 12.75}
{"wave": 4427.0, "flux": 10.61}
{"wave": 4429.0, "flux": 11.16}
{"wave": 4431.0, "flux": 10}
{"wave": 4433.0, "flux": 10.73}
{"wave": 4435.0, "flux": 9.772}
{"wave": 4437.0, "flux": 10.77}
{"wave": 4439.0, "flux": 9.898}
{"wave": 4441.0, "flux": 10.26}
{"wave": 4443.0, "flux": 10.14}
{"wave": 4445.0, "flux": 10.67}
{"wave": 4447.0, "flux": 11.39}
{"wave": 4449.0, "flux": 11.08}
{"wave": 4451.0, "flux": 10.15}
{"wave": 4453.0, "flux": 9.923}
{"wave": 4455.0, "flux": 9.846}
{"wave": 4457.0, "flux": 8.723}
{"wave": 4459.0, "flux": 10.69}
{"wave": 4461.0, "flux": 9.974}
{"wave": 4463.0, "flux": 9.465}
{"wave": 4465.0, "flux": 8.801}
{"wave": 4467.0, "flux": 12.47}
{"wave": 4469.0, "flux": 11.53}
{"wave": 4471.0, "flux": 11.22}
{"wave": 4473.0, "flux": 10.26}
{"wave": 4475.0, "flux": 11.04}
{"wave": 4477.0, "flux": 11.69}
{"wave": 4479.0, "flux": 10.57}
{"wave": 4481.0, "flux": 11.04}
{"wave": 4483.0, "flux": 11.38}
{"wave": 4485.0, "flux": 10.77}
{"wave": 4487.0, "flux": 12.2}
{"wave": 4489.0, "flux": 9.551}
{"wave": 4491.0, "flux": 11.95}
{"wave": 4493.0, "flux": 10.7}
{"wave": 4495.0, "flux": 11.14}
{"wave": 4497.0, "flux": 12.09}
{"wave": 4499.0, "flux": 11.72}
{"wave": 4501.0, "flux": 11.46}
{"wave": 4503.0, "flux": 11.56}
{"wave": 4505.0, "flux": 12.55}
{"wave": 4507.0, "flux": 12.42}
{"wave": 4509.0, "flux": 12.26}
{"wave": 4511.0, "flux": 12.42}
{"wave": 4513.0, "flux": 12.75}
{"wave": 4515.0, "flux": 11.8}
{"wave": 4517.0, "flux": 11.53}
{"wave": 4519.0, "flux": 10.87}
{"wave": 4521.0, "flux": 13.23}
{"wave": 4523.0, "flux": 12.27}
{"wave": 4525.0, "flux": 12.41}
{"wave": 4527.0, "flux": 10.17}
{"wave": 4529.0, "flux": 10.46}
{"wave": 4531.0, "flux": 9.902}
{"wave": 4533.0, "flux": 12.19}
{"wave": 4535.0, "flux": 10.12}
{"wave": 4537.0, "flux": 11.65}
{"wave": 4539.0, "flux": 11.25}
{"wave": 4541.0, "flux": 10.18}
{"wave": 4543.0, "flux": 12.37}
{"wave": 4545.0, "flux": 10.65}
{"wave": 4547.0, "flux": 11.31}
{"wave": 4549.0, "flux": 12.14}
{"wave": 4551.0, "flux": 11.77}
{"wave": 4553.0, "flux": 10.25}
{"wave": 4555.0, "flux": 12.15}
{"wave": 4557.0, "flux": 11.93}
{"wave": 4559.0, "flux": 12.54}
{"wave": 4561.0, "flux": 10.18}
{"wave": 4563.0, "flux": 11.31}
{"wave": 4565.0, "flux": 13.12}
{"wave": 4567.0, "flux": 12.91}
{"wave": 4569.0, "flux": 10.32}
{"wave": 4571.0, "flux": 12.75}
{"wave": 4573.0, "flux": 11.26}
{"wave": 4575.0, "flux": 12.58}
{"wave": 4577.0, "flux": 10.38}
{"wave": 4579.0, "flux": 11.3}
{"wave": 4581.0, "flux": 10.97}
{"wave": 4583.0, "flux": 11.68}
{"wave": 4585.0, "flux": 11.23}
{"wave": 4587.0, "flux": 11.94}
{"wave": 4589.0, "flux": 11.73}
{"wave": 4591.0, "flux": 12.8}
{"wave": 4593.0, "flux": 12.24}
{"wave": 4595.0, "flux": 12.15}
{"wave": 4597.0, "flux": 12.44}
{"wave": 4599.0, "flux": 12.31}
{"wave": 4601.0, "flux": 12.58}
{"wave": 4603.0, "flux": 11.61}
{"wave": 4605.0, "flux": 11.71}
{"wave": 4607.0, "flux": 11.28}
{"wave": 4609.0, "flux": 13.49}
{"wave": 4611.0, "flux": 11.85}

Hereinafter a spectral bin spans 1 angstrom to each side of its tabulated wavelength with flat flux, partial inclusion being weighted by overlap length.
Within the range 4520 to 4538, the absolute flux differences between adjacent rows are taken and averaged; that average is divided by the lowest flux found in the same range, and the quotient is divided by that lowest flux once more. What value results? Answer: 0.013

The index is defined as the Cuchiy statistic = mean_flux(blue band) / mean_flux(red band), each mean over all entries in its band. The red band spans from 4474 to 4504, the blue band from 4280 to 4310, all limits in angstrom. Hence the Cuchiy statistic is 0.76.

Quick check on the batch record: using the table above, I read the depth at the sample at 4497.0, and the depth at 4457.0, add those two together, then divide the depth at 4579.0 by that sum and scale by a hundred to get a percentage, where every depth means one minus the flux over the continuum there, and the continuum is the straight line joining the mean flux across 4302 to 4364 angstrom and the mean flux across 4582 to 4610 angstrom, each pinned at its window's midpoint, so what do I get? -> 44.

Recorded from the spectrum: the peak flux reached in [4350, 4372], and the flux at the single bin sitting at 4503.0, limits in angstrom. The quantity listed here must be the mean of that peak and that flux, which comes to 12.0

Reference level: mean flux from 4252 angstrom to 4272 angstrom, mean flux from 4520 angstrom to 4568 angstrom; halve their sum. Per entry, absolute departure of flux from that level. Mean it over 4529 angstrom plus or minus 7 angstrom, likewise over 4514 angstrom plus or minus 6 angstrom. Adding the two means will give 2.01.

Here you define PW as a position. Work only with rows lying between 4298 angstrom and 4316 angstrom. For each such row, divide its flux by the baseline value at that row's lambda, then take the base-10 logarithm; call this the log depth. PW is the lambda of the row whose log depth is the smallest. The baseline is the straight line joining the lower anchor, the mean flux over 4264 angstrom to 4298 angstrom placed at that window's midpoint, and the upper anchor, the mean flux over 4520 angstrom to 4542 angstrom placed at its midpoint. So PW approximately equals 4303.0 angstrom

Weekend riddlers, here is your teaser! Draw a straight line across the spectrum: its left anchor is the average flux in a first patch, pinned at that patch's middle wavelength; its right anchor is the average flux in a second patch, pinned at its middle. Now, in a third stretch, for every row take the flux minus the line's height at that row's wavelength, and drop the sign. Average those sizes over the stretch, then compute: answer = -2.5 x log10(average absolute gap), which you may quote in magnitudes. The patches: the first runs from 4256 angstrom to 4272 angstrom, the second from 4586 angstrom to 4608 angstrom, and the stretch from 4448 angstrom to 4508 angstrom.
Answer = 0.18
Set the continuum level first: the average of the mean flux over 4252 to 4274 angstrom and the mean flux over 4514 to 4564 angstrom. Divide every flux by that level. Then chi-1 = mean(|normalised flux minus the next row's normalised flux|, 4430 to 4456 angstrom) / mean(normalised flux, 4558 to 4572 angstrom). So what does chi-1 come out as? 0.048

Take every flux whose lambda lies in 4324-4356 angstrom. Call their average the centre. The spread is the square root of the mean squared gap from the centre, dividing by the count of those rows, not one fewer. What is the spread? 0.82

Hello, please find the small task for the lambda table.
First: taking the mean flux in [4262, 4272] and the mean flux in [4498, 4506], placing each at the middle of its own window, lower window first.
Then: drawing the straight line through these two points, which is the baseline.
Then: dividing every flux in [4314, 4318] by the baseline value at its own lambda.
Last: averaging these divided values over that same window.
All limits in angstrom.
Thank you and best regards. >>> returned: 0.97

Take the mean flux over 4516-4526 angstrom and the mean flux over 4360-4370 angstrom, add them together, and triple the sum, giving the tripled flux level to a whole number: 69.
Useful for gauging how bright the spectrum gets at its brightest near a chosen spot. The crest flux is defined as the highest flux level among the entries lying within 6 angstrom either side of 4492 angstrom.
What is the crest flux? 12.2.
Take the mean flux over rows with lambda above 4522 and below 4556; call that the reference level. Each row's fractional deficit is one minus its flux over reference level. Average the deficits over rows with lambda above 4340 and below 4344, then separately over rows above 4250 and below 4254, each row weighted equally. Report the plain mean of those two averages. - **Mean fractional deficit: 0.064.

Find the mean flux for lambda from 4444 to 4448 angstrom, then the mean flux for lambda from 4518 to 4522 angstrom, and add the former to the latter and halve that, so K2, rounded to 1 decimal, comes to 11.5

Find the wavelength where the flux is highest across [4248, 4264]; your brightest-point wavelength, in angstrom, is 4255.0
